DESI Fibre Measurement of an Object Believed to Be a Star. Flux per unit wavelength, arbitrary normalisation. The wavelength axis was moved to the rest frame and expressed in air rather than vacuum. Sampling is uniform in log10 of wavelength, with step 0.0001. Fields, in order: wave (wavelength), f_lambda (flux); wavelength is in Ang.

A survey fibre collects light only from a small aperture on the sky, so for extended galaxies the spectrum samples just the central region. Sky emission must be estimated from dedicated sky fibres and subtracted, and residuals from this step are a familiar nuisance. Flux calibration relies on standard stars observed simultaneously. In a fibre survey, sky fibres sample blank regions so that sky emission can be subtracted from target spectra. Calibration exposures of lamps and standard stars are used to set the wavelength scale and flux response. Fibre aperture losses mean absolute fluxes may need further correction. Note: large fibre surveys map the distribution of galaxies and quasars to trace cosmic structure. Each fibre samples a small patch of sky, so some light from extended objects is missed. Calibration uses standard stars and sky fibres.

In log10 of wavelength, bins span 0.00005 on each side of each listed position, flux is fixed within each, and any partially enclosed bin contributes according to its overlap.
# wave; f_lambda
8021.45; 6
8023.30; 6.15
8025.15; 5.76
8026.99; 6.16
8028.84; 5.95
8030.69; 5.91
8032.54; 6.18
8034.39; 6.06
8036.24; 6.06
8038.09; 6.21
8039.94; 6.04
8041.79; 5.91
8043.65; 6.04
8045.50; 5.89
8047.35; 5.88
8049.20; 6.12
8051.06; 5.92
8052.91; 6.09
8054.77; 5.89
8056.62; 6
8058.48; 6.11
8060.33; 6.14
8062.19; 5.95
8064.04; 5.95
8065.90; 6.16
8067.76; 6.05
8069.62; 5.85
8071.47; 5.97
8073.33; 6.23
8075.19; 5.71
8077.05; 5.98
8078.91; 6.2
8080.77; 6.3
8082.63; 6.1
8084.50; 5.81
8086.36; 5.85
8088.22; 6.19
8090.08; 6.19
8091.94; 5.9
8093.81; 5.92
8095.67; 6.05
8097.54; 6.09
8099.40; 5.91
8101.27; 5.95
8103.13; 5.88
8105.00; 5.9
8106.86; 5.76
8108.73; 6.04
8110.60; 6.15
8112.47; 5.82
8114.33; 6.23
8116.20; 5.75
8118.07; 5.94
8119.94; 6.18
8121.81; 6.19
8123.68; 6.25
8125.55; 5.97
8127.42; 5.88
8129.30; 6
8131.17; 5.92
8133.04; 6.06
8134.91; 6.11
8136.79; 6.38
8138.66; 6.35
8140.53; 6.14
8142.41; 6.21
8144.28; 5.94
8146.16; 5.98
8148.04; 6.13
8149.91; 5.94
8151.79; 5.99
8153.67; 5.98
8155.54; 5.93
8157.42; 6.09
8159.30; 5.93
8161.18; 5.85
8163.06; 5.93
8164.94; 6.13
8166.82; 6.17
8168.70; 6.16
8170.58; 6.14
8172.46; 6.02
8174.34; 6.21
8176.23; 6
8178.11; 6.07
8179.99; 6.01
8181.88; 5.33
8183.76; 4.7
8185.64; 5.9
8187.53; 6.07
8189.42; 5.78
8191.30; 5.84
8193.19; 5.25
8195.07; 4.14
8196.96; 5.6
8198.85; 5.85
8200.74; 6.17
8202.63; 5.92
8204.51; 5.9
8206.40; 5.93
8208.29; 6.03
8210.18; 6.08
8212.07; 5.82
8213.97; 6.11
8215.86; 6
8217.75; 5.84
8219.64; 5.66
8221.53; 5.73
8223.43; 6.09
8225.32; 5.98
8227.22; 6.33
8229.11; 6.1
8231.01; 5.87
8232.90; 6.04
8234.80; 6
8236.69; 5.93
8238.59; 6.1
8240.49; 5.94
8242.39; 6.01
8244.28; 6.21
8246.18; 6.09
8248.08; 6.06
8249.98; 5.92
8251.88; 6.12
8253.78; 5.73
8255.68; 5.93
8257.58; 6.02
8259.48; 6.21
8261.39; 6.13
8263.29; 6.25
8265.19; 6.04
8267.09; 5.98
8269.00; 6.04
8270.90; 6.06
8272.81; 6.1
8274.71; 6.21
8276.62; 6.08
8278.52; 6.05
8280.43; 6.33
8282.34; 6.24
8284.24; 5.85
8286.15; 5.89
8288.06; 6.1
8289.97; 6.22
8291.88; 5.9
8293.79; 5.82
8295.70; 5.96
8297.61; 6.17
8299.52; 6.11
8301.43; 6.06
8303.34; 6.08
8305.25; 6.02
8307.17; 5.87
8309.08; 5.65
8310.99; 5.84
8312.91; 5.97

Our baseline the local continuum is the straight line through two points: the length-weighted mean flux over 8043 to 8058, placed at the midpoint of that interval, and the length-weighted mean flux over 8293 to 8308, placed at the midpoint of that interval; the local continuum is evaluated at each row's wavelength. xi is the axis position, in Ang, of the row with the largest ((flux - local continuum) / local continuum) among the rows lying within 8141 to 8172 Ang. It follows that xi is 8142.41 Ang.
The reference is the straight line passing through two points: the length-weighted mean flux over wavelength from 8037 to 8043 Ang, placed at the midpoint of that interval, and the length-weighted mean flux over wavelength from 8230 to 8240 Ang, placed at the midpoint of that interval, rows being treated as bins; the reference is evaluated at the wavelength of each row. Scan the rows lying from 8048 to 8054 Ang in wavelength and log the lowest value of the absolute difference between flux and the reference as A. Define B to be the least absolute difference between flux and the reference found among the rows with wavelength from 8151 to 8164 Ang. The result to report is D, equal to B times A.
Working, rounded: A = 0.046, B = 0.022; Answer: 0.0010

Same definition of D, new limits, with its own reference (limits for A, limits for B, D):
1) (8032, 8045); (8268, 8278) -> 0.0004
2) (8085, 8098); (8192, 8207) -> 0.0013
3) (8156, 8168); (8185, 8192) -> 0.0055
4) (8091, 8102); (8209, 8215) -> 0.0018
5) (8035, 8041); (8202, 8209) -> 0.0003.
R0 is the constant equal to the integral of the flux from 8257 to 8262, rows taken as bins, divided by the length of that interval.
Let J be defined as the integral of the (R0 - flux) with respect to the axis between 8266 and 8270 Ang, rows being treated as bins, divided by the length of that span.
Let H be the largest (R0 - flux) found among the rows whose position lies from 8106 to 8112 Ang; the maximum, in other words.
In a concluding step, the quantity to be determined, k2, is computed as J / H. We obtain 0.3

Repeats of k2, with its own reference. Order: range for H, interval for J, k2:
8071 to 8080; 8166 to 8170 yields -0.1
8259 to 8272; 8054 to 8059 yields 0.9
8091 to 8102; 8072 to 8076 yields 0.6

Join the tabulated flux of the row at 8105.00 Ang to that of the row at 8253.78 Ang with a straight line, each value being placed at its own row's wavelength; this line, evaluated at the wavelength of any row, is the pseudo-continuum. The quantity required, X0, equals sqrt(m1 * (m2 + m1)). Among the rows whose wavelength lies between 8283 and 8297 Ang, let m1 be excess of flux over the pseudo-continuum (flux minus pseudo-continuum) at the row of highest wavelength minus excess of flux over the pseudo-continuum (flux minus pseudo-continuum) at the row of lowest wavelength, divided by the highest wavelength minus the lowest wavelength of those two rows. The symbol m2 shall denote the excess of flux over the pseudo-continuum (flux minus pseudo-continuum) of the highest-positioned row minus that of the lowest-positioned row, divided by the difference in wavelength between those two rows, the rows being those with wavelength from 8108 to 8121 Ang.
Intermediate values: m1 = 0.01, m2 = 0.014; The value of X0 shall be 0.016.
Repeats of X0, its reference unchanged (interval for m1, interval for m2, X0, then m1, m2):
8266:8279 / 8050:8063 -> 0.009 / 0.01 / 0.004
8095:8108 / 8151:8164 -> 0.027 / -0.02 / -0.004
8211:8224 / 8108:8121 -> 0.031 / 0.02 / 0.014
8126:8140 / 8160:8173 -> 0.050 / 0.04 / 0.016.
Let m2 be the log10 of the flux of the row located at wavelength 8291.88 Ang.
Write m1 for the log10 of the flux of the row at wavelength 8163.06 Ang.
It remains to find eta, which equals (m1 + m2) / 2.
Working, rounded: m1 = 0.773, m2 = 0.771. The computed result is 0.772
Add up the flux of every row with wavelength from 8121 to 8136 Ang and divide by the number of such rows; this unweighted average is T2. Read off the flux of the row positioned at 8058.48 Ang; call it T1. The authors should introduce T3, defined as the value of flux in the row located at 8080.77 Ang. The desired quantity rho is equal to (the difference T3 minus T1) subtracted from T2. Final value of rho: 5.86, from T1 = 6.11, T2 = 6.05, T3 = 6.3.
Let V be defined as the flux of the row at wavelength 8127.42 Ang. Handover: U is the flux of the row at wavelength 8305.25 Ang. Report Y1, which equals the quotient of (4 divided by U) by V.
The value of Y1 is 0.1130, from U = 6.02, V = 5.88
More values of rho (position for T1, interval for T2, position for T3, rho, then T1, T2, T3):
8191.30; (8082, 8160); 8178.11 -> 5.79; 5.84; 6.02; 6.07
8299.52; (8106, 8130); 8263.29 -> 5.87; 6.11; 6.01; 6.25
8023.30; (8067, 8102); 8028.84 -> 6.21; 6.15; 6.01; 5.95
